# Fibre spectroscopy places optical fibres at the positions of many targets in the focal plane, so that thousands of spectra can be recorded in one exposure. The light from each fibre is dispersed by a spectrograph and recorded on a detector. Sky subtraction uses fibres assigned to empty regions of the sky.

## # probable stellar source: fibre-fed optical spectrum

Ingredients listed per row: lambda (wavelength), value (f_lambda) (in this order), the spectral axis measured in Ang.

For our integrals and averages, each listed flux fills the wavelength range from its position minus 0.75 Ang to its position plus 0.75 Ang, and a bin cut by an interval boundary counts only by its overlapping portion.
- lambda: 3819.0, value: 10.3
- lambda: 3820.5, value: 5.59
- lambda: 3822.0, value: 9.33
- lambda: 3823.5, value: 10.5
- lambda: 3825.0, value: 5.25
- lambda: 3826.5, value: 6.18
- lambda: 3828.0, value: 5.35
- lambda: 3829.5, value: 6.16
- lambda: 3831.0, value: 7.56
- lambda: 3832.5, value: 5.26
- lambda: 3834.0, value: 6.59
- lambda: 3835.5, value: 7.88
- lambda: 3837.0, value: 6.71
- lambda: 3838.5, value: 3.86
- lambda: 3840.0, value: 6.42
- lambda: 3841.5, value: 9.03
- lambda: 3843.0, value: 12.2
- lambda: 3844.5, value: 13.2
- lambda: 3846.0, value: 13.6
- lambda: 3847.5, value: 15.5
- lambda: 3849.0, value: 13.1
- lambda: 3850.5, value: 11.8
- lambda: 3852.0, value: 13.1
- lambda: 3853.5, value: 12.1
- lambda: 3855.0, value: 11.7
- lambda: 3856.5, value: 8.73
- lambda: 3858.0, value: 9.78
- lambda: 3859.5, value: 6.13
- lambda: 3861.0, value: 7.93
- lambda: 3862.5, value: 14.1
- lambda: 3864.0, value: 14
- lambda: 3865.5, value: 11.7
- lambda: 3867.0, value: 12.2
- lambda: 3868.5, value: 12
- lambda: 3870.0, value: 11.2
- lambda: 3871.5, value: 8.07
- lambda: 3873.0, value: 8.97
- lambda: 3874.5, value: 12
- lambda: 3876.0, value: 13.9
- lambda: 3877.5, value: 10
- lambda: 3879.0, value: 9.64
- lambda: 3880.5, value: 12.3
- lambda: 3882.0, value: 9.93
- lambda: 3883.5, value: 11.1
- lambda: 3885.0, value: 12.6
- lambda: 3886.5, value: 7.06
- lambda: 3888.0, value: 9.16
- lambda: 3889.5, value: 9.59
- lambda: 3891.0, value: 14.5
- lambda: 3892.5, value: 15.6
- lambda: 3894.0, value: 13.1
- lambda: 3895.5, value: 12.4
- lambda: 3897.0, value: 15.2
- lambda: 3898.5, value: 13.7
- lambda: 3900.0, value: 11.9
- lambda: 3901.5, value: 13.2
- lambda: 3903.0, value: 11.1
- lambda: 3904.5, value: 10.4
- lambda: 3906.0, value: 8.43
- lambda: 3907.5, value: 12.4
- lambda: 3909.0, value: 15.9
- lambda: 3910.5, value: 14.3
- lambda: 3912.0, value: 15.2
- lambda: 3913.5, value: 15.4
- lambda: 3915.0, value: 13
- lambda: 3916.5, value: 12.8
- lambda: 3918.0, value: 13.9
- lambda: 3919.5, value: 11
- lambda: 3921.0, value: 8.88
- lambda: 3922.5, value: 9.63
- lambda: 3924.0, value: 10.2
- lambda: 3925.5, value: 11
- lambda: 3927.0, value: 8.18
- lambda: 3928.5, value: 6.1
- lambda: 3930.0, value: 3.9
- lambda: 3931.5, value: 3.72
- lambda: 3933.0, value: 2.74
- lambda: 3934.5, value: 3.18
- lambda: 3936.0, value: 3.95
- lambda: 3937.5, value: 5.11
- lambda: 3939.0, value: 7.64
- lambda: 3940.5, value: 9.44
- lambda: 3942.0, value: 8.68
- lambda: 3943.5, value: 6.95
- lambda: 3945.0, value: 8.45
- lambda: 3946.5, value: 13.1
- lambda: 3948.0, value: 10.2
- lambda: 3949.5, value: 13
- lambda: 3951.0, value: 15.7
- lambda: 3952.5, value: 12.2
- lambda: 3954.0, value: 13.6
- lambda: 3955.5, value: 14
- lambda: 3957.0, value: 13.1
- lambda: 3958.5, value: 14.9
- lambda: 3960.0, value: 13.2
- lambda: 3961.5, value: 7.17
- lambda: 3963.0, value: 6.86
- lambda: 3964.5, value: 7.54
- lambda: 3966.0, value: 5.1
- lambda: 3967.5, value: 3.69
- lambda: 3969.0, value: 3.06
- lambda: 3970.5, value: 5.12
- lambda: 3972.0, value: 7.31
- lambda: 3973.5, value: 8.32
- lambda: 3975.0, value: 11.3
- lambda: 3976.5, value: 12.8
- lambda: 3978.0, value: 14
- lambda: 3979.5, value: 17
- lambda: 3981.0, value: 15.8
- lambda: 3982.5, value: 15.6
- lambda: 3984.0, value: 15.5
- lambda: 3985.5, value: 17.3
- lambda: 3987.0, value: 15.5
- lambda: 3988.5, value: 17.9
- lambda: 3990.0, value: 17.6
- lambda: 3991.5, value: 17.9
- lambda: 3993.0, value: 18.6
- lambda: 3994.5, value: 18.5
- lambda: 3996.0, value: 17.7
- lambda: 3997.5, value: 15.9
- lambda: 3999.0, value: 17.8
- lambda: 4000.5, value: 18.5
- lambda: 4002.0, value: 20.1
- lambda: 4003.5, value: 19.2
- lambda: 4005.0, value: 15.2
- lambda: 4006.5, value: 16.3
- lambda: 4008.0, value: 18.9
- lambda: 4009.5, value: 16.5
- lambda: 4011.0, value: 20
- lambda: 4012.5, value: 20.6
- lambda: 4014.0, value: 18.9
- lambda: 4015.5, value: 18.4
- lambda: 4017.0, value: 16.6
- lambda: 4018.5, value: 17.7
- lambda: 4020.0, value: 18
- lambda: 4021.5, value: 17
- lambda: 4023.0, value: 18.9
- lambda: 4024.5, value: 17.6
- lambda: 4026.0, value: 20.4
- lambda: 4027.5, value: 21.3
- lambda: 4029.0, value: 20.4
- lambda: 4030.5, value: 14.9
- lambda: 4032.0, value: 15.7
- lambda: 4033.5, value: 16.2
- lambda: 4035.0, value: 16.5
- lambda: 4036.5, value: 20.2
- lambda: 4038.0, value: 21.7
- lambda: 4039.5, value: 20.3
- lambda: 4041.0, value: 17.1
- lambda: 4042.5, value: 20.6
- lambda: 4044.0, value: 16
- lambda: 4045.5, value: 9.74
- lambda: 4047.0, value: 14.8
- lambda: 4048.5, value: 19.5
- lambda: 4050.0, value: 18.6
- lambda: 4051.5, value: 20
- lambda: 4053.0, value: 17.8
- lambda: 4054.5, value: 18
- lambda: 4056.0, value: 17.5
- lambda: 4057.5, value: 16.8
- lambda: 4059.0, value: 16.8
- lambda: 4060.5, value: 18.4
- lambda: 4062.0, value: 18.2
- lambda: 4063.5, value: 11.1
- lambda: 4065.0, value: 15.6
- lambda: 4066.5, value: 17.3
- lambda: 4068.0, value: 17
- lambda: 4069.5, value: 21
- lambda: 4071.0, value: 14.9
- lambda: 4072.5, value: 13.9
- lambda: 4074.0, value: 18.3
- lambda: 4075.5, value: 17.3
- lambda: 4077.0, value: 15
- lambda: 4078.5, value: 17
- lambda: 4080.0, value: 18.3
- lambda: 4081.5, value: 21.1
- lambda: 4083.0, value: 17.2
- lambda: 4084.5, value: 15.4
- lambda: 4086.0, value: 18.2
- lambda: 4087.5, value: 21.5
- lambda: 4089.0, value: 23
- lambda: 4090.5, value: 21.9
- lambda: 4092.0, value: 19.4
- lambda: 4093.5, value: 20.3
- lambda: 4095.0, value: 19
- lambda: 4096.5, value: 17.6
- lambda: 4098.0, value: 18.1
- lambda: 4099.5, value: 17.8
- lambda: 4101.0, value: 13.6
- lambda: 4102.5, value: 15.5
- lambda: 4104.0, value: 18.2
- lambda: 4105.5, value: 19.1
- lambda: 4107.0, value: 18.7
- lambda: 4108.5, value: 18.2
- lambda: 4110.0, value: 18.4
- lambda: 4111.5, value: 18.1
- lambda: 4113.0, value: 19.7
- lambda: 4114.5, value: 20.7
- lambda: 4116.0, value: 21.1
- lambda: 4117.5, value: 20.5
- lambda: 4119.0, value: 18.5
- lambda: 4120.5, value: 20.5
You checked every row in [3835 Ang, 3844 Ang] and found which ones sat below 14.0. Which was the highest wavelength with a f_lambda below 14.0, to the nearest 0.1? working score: 3843.0 Ang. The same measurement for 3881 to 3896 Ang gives 3895.5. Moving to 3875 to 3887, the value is 3886.5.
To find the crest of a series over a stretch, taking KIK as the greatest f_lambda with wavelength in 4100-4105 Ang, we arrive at 18.2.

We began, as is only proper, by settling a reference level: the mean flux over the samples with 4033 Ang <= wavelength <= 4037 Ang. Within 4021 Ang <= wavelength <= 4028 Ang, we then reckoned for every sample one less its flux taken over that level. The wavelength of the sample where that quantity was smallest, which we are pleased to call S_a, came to 4027.5 Ang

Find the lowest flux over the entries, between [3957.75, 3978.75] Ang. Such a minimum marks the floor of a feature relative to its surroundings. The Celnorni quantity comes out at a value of 3.06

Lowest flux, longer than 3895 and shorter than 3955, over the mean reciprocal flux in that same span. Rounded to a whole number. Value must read 23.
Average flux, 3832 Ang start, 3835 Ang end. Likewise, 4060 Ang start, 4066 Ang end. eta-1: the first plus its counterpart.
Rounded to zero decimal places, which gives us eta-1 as 22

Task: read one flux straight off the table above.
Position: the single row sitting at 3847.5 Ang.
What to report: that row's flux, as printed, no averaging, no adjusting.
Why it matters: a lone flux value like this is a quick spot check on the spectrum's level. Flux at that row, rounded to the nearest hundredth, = 15.50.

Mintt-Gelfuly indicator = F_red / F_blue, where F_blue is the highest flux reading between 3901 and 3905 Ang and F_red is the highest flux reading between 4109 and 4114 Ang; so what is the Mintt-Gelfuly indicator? 1.49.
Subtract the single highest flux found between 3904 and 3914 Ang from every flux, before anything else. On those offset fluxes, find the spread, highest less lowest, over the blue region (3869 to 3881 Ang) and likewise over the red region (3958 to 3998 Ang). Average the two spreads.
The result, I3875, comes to 10.7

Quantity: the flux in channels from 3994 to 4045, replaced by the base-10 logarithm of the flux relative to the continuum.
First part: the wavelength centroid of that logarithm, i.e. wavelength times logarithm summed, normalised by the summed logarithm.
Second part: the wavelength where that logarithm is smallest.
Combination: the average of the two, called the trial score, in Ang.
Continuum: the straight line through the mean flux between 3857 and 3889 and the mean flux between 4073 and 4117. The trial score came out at 4023.6 Ang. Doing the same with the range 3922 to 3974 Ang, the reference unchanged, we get 3940.5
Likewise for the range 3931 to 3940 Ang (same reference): 3933.8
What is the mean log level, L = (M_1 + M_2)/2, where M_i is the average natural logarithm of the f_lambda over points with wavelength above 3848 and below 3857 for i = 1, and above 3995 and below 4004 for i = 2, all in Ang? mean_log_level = 2.68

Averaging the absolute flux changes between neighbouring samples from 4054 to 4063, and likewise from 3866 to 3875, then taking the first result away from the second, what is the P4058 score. 1.0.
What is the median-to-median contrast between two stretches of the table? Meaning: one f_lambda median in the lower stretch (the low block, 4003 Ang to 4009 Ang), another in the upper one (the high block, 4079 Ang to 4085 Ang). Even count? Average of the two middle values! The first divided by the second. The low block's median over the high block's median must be 0.99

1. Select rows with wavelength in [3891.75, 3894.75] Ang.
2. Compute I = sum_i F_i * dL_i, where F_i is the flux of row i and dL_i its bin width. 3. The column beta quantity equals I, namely 43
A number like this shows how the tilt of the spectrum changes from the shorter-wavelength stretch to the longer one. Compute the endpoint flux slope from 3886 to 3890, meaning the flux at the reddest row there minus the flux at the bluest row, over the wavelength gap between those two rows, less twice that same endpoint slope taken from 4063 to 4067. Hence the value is -3.3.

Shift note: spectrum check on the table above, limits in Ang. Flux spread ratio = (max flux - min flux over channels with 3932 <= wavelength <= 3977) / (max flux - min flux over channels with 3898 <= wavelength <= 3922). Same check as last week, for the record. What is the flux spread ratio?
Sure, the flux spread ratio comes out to 1.7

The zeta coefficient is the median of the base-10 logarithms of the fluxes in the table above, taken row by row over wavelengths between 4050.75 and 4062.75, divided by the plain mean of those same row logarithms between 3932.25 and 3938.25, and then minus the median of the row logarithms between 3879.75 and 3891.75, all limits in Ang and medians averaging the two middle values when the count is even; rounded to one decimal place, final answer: 1.2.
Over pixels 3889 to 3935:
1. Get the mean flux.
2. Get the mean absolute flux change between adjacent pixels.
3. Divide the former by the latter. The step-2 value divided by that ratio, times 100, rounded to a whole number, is 26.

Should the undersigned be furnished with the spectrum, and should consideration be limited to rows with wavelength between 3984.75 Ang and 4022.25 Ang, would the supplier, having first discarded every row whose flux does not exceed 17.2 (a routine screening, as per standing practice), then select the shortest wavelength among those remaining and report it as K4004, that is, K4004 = 3985.5 Ang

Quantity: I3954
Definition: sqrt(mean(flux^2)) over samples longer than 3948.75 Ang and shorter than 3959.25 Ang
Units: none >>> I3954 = 14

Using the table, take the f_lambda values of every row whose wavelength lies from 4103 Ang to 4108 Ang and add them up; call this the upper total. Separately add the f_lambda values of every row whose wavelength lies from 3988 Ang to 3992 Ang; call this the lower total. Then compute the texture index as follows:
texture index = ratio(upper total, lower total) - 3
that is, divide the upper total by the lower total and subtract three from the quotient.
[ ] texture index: -2.0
